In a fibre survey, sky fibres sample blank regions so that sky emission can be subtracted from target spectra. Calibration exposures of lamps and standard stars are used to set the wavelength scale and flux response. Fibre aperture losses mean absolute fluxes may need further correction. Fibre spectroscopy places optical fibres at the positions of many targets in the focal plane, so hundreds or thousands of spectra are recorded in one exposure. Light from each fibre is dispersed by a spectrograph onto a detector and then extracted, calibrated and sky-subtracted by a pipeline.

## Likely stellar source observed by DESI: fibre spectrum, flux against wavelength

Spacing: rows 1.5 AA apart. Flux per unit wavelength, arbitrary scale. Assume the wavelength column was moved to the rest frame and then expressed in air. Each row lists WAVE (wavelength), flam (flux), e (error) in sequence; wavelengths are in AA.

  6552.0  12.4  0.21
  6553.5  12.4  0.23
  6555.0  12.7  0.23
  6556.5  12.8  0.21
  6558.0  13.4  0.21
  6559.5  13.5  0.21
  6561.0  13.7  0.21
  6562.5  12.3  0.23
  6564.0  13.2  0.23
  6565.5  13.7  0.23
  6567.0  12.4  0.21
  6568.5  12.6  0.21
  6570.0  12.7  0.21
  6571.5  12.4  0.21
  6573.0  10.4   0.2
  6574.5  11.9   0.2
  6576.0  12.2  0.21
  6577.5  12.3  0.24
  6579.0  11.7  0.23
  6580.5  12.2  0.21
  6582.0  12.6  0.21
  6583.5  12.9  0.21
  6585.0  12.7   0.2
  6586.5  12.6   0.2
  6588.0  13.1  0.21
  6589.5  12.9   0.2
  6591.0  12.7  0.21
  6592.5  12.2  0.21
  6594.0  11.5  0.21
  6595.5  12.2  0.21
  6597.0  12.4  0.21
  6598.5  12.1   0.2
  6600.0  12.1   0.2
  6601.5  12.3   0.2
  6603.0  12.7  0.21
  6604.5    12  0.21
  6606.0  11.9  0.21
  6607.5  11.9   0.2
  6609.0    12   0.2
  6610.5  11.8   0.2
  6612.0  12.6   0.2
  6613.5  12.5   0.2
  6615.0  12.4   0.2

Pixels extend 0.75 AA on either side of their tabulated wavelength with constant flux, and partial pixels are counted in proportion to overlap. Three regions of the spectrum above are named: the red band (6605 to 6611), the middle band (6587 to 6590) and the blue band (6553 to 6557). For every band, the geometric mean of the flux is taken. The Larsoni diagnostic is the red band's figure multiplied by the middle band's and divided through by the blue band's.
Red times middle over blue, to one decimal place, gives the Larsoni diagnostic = 12.2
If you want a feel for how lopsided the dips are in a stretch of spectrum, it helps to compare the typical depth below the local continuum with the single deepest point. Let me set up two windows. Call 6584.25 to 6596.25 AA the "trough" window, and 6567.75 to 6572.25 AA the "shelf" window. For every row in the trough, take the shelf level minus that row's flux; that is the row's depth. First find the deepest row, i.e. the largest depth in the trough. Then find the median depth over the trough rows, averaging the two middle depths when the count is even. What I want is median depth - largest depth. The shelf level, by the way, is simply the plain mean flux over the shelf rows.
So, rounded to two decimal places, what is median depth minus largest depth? -1.15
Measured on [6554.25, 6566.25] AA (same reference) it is -1.00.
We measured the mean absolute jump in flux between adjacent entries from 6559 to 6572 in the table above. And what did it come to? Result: 0.6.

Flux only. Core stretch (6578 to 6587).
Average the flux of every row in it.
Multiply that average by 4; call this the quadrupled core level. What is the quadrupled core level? 49.8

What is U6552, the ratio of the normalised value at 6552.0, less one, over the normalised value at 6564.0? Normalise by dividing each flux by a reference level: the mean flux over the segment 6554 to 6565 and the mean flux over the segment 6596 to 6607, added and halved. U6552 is -0.02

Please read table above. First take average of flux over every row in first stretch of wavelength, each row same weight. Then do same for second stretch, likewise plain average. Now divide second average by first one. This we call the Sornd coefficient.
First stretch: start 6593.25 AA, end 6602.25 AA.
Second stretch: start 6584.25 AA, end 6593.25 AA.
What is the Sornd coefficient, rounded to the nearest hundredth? 1.05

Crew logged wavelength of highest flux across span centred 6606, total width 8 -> 6603.0 AA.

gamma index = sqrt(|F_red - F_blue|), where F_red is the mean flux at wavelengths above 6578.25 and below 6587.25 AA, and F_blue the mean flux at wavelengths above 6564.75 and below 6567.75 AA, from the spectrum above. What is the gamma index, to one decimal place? 0.8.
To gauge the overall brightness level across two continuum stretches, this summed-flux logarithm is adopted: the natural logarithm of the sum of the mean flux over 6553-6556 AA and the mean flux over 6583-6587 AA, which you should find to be 3.23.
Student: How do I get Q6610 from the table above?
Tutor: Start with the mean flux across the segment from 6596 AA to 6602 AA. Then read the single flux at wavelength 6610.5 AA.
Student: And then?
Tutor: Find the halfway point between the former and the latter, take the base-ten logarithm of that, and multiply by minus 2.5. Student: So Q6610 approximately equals -2.70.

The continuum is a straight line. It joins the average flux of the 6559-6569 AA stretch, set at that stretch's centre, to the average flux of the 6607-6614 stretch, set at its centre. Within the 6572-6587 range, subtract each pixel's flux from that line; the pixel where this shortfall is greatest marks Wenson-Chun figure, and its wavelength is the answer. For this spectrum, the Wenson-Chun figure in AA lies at 6573.0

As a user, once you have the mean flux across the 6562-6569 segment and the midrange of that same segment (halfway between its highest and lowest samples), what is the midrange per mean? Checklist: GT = 1.01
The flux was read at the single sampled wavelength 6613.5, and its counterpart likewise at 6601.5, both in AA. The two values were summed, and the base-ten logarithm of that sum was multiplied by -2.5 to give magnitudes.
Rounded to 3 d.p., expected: -3.486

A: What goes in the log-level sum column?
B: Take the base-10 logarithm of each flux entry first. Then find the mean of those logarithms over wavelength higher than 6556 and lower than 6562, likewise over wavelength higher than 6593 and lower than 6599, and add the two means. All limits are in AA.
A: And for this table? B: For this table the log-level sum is 2.206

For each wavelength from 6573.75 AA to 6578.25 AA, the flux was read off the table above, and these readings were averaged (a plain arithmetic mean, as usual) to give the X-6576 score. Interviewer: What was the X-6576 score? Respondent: 12.1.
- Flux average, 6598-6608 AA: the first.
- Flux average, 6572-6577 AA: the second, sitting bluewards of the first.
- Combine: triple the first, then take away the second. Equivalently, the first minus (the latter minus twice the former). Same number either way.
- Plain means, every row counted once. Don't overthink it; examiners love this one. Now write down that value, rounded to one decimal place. 24.9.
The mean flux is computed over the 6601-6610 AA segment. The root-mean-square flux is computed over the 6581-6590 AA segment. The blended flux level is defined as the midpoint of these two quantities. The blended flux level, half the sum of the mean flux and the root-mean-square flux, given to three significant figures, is 12.5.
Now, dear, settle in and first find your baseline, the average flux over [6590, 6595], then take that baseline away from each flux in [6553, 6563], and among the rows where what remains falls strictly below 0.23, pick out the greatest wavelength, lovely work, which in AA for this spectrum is 6562.5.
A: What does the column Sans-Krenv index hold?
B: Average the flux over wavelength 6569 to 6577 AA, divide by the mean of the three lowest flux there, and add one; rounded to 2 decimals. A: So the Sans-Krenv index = 2.04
